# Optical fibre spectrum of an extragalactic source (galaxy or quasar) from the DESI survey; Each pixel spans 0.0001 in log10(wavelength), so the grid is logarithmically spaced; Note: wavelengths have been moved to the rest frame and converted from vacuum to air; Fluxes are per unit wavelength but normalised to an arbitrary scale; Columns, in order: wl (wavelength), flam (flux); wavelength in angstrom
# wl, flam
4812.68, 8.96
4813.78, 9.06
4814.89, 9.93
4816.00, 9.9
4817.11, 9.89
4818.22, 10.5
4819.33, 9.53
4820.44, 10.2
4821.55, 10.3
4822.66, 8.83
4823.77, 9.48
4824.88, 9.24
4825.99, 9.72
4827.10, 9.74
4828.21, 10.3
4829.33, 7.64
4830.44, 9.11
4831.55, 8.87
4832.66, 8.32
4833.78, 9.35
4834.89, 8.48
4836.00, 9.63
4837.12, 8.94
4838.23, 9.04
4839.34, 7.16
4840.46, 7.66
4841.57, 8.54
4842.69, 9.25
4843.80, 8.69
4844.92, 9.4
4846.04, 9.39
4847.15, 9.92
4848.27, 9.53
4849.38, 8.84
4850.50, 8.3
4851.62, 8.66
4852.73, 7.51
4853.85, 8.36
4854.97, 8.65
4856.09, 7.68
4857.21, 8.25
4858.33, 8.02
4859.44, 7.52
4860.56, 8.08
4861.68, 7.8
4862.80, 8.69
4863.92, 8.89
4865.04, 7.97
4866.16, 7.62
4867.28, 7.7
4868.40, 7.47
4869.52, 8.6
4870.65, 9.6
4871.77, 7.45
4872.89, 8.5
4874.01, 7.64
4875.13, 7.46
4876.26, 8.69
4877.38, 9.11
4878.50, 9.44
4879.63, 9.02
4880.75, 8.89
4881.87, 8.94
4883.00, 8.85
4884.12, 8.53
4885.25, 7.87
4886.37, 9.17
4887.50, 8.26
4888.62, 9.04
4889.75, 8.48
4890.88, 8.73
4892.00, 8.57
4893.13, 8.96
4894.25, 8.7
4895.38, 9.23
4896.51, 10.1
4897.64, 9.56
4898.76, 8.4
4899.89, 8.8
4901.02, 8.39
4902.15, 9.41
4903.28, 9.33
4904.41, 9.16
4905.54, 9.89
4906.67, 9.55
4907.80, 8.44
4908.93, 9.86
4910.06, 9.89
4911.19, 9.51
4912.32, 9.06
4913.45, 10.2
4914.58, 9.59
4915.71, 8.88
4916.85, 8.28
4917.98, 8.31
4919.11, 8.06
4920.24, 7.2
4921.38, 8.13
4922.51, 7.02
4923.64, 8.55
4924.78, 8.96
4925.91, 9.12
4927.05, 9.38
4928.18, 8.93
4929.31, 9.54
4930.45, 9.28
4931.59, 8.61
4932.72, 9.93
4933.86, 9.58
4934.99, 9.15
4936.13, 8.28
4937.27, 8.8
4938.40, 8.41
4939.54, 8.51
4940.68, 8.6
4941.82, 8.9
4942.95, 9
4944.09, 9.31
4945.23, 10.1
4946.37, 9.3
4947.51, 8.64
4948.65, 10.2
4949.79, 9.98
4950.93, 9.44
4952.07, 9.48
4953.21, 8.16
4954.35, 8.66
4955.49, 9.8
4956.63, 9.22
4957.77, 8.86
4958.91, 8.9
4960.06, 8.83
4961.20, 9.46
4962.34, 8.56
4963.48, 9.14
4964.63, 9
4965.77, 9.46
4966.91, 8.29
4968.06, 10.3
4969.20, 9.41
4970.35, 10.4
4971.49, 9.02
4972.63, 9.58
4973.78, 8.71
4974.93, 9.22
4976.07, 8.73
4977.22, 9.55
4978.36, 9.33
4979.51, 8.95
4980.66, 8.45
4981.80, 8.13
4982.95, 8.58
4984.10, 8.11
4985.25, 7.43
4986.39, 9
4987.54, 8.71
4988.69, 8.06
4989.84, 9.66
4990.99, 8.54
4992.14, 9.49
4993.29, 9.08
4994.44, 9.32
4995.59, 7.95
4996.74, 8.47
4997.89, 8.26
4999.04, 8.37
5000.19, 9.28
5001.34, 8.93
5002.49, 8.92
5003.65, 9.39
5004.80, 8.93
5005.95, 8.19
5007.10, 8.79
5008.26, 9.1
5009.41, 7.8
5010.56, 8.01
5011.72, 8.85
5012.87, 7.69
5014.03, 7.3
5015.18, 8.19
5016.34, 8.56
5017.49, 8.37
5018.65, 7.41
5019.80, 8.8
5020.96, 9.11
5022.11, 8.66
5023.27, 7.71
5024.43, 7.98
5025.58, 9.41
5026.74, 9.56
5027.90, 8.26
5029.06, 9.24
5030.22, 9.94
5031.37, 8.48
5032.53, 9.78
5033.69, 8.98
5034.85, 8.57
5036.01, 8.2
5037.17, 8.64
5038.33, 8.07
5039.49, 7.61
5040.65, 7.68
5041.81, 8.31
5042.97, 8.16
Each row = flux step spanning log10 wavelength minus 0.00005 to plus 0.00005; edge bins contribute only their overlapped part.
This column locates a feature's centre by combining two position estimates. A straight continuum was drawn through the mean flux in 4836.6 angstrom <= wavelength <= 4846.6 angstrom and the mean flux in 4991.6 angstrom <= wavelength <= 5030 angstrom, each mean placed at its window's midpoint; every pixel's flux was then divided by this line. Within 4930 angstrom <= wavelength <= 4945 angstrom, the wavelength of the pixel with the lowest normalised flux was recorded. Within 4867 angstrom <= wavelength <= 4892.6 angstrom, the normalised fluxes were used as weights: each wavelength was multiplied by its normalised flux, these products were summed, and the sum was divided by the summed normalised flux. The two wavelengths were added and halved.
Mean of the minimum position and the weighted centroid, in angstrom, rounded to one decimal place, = 4908.0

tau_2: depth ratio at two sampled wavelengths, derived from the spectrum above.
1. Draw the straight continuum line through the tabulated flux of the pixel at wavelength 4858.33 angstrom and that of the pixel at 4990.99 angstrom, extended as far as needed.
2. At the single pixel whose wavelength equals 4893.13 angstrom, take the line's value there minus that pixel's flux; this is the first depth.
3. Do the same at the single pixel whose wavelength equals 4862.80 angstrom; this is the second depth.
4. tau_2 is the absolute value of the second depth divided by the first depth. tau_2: 0.81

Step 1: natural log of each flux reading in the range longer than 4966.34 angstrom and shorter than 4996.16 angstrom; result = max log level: 2.34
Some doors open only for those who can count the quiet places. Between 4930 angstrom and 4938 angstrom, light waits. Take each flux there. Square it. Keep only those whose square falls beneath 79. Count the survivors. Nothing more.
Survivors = 3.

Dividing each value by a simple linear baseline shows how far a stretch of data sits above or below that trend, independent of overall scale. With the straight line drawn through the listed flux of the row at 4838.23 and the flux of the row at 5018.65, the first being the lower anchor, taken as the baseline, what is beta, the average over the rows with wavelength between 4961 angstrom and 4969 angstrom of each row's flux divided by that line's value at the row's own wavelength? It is 1.16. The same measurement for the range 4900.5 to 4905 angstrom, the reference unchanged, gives 1.07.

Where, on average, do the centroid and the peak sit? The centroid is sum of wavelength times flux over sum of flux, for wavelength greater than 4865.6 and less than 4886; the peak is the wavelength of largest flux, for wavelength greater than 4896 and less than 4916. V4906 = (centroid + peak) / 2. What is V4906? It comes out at 4894.7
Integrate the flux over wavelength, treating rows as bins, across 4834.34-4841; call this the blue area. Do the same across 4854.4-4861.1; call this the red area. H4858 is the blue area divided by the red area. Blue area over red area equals 1.05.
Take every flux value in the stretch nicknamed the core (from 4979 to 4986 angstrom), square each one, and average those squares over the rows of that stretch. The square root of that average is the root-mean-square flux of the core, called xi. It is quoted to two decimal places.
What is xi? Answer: 8.29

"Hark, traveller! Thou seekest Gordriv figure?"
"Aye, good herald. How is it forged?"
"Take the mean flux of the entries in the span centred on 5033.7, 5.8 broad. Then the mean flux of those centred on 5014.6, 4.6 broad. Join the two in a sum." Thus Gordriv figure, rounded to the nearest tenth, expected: 16.7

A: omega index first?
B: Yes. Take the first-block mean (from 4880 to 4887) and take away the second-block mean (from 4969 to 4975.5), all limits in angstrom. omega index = -0.7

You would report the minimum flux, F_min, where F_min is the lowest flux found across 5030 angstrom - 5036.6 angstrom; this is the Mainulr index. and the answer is 8.2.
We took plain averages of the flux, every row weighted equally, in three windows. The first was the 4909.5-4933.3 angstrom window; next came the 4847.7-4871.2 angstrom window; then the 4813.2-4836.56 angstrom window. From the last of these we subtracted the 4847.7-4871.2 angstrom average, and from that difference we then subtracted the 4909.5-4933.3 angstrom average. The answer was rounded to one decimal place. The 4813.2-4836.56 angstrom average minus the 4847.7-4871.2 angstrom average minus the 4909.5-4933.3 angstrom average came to -7.7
